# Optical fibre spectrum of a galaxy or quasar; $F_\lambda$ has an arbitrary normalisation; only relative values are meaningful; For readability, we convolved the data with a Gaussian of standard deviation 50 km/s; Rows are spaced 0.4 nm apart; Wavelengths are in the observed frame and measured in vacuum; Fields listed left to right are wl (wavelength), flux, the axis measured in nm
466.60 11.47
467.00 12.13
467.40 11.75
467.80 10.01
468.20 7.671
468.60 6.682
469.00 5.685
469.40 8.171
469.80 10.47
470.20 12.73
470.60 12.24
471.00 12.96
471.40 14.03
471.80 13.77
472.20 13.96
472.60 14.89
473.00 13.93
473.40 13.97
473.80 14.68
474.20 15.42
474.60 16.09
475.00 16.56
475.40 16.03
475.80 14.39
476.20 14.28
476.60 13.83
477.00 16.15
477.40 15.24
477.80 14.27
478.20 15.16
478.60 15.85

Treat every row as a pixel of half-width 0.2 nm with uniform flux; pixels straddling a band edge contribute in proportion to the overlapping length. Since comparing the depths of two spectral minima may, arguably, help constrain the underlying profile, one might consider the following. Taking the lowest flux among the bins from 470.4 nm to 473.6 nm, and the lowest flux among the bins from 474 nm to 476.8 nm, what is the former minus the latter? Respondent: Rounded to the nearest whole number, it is -2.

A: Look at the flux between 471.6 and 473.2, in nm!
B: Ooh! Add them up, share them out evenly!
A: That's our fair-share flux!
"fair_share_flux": 14.1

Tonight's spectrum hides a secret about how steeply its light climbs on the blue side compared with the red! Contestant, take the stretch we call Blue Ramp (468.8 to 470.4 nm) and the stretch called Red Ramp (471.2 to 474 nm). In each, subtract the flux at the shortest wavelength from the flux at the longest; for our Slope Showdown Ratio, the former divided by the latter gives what 11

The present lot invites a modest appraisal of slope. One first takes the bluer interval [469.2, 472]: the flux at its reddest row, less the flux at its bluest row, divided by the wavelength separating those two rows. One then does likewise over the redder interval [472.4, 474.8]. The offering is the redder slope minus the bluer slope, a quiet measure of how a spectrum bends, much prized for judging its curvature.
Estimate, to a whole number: -2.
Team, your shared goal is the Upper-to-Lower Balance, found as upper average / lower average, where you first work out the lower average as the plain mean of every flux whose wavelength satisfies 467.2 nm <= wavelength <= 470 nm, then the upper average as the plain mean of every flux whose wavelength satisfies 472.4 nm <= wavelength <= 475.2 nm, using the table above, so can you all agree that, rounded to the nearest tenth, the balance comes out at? 1.7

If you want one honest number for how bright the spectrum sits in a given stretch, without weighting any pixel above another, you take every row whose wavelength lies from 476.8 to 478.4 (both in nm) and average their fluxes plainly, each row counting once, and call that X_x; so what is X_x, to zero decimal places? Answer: 15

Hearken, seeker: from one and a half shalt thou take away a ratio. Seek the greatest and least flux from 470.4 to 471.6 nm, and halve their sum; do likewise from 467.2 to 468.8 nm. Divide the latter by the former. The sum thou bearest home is 0.80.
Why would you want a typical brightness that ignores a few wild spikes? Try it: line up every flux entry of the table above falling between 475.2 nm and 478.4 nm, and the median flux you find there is 14.8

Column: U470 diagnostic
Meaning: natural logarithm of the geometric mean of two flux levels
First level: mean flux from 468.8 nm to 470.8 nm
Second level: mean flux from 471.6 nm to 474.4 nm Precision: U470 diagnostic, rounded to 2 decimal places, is 2.48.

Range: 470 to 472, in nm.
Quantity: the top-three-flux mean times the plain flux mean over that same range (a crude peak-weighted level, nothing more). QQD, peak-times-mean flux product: 179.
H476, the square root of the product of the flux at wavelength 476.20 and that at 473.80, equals 14.5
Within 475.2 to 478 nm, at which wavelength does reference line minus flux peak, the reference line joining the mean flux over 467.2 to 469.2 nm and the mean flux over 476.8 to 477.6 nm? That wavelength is 477.80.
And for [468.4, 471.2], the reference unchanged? 469.00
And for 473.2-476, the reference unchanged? 475.80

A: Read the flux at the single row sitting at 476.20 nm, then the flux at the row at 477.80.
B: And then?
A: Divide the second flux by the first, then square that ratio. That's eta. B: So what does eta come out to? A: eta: 1.00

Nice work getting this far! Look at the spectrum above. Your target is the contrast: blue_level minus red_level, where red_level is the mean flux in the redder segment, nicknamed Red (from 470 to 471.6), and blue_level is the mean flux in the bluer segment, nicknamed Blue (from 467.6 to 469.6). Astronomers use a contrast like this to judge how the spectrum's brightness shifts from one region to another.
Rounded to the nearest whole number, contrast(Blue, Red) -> -5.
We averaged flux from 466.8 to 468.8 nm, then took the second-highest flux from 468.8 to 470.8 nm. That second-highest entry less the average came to 2.6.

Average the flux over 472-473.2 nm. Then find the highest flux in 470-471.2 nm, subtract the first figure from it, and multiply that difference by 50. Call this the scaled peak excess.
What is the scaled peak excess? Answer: -65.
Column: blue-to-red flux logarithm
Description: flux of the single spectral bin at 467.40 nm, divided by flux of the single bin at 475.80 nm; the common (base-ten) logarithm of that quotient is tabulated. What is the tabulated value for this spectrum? -0.088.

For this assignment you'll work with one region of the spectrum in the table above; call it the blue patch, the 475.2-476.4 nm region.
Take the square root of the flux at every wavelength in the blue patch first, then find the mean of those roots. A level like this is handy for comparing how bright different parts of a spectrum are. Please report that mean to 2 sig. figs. 3.9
